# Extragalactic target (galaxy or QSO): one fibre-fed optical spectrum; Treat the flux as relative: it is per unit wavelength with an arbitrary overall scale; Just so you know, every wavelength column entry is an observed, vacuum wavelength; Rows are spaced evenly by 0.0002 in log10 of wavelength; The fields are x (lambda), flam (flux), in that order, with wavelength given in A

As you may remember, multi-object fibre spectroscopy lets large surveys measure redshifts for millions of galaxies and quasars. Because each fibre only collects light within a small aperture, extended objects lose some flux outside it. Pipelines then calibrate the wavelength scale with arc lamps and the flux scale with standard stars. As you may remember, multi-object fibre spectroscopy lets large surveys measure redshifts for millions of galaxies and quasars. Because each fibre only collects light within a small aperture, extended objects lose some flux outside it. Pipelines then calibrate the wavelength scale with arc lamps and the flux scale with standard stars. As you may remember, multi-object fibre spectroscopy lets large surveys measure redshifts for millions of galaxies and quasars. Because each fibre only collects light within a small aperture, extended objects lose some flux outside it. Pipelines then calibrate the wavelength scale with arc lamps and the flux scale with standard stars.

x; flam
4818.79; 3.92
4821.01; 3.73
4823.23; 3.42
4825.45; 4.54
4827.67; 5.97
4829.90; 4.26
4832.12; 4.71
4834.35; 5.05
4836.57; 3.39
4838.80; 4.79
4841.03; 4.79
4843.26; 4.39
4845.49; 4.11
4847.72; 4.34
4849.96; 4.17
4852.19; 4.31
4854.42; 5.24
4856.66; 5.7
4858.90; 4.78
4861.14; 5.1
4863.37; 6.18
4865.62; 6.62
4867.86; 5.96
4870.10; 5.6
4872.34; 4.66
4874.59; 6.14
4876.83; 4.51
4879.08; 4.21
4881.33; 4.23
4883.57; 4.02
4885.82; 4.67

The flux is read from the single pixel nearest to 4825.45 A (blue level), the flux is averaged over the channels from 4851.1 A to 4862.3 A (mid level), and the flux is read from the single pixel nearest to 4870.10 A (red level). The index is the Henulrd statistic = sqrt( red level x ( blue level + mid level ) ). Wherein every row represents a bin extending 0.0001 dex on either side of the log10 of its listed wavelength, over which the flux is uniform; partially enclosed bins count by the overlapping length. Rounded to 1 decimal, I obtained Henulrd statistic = 7.3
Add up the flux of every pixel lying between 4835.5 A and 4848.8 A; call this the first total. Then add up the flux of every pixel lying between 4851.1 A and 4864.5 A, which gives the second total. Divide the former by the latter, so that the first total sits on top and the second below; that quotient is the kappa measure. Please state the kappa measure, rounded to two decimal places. 0.82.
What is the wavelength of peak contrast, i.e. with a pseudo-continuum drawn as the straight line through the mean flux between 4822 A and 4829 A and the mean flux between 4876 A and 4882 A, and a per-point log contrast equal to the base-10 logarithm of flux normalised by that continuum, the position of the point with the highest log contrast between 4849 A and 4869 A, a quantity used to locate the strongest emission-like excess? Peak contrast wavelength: 4865.62 A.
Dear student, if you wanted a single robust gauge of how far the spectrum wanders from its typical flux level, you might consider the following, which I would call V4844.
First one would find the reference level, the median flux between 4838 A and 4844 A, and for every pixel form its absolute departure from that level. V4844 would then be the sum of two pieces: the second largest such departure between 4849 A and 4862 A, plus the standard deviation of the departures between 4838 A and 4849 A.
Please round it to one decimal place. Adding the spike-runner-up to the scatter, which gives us 0.9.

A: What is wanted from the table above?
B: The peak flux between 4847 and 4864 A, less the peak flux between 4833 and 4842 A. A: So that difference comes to 1.1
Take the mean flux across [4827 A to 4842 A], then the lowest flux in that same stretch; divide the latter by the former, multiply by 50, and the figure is 36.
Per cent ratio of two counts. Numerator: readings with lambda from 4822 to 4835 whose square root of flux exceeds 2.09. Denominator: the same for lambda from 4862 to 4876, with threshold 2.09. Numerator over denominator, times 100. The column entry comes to 67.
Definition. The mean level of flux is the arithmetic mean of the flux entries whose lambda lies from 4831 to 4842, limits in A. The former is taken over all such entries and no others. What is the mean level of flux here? 4.5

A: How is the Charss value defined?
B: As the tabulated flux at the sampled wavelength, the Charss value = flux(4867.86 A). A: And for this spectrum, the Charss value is 5.96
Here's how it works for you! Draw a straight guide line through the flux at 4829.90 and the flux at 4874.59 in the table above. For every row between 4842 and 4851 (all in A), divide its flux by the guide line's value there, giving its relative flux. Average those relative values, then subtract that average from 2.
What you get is 1.14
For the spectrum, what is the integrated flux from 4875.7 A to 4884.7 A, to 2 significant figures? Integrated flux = 38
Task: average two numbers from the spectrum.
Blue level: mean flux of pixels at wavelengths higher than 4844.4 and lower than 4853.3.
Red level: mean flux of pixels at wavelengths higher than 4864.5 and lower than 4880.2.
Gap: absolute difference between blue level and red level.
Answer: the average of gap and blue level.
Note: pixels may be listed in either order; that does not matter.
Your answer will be 2.69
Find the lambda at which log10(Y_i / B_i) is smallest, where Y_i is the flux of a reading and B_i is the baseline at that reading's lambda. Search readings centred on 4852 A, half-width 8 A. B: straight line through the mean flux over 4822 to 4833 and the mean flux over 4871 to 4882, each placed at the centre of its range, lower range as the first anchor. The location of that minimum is 4845.49 A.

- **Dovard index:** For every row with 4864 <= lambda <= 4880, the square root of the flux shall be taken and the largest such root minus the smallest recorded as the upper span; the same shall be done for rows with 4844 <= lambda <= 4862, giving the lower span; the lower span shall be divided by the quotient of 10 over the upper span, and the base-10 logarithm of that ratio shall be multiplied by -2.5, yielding 4.3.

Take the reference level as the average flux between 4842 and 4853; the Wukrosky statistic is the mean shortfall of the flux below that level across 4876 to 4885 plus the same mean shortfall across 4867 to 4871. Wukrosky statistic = -1.49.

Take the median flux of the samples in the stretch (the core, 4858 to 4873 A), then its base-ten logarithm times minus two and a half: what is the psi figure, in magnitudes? -1.87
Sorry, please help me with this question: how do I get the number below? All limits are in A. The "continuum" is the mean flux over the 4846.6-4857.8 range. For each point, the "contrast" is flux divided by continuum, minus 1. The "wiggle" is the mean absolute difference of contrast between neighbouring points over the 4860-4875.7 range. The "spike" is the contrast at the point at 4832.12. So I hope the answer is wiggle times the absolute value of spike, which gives 0.00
